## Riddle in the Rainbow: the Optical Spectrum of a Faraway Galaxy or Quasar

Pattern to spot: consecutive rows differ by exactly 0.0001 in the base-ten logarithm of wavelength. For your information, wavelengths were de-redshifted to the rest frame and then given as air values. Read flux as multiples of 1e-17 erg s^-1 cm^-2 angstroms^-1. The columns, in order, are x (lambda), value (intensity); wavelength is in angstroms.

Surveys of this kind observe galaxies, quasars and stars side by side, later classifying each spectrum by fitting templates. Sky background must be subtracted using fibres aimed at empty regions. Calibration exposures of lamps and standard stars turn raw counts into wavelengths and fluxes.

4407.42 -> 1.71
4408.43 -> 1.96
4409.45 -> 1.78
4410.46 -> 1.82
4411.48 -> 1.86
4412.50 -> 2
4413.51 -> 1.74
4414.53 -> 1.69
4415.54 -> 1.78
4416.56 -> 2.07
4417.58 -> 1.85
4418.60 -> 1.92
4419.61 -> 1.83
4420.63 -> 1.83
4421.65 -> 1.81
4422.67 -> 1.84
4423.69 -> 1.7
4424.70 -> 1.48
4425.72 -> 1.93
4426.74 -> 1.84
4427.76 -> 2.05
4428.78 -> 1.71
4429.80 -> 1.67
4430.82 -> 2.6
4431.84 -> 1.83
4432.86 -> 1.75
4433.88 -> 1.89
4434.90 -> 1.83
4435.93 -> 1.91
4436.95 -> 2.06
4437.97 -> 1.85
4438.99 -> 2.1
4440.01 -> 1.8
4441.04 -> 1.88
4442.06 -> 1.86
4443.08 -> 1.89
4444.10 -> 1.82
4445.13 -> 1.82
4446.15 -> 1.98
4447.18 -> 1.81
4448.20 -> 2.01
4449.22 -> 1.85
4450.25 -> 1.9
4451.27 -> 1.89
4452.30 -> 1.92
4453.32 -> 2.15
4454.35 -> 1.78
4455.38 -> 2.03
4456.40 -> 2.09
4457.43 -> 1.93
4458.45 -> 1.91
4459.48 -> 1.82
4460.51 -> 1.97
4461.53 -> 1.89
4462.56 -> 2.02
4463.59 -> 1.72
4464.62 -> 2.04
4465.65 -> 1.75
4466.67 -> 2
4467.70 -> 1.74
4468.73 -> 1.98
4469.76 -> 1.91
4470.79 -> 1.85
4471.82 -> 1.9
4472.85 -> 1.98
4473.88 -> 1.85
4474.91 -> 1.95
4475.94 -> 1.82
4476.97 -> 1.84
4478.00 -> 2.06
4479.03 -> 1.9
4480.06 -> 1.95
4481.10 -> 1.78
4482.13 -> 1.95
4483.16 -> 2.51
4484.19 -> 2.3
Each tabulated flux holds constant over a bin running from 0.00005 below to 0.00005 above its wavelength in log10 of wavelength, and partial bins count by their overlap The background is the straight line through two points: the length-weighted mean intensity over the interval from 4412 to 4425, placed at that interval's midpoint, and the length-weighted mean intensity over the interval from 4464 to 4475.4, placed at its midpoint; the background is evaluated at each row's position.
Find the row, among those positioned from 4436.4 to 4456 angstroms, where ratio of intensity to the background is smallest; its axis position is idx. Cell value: 4454.35 angstroms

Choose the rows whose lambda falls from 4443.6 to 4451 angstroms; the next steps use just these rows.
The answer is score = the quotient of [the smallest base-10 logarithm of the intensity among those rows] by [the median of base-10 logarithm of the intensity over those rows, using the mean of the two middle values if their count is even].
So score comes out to 0.96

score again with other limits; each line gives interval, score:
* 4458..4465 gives 0.84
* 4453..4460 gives 0.88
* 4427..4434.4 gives 0.85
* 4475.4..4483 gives 0.90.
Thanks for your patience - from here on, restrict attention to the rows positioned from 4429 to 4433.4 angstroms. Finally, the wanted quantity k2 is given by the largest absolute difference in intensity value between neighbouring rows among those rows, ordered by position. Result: 0.93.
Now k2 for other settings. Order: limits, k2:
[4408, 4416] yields 0.26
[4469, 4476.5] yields 0.13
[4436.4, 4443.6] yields 0.30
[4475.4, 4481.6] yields 0.22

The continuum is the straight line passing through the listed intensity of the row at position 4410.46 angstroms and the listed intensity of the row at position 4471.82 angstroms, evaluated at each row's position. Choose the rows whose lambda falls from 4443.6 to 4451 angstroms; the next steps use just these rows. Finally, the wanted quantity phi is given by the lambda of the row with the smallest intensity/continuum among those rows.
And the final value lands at 4447.18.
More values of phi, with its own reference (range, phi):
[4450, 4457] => 4454.35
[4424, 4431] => 4424.70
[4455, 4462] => 4459.48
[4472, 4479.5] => 4475.94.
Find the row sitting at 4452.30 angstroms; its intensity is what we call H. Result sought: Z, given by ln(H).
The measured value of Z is 0.652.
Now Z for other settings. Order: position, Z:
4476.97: 0.610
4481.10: 0.577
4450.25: 0.642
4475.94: 0.599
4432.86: 0.560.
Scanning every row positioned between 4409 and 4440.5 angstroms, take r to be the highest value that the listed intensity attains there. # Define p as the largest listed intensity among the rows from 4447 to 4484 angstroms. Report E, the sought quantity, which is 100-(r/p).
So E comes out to 99.0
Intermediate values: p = 2.51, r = 2.6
